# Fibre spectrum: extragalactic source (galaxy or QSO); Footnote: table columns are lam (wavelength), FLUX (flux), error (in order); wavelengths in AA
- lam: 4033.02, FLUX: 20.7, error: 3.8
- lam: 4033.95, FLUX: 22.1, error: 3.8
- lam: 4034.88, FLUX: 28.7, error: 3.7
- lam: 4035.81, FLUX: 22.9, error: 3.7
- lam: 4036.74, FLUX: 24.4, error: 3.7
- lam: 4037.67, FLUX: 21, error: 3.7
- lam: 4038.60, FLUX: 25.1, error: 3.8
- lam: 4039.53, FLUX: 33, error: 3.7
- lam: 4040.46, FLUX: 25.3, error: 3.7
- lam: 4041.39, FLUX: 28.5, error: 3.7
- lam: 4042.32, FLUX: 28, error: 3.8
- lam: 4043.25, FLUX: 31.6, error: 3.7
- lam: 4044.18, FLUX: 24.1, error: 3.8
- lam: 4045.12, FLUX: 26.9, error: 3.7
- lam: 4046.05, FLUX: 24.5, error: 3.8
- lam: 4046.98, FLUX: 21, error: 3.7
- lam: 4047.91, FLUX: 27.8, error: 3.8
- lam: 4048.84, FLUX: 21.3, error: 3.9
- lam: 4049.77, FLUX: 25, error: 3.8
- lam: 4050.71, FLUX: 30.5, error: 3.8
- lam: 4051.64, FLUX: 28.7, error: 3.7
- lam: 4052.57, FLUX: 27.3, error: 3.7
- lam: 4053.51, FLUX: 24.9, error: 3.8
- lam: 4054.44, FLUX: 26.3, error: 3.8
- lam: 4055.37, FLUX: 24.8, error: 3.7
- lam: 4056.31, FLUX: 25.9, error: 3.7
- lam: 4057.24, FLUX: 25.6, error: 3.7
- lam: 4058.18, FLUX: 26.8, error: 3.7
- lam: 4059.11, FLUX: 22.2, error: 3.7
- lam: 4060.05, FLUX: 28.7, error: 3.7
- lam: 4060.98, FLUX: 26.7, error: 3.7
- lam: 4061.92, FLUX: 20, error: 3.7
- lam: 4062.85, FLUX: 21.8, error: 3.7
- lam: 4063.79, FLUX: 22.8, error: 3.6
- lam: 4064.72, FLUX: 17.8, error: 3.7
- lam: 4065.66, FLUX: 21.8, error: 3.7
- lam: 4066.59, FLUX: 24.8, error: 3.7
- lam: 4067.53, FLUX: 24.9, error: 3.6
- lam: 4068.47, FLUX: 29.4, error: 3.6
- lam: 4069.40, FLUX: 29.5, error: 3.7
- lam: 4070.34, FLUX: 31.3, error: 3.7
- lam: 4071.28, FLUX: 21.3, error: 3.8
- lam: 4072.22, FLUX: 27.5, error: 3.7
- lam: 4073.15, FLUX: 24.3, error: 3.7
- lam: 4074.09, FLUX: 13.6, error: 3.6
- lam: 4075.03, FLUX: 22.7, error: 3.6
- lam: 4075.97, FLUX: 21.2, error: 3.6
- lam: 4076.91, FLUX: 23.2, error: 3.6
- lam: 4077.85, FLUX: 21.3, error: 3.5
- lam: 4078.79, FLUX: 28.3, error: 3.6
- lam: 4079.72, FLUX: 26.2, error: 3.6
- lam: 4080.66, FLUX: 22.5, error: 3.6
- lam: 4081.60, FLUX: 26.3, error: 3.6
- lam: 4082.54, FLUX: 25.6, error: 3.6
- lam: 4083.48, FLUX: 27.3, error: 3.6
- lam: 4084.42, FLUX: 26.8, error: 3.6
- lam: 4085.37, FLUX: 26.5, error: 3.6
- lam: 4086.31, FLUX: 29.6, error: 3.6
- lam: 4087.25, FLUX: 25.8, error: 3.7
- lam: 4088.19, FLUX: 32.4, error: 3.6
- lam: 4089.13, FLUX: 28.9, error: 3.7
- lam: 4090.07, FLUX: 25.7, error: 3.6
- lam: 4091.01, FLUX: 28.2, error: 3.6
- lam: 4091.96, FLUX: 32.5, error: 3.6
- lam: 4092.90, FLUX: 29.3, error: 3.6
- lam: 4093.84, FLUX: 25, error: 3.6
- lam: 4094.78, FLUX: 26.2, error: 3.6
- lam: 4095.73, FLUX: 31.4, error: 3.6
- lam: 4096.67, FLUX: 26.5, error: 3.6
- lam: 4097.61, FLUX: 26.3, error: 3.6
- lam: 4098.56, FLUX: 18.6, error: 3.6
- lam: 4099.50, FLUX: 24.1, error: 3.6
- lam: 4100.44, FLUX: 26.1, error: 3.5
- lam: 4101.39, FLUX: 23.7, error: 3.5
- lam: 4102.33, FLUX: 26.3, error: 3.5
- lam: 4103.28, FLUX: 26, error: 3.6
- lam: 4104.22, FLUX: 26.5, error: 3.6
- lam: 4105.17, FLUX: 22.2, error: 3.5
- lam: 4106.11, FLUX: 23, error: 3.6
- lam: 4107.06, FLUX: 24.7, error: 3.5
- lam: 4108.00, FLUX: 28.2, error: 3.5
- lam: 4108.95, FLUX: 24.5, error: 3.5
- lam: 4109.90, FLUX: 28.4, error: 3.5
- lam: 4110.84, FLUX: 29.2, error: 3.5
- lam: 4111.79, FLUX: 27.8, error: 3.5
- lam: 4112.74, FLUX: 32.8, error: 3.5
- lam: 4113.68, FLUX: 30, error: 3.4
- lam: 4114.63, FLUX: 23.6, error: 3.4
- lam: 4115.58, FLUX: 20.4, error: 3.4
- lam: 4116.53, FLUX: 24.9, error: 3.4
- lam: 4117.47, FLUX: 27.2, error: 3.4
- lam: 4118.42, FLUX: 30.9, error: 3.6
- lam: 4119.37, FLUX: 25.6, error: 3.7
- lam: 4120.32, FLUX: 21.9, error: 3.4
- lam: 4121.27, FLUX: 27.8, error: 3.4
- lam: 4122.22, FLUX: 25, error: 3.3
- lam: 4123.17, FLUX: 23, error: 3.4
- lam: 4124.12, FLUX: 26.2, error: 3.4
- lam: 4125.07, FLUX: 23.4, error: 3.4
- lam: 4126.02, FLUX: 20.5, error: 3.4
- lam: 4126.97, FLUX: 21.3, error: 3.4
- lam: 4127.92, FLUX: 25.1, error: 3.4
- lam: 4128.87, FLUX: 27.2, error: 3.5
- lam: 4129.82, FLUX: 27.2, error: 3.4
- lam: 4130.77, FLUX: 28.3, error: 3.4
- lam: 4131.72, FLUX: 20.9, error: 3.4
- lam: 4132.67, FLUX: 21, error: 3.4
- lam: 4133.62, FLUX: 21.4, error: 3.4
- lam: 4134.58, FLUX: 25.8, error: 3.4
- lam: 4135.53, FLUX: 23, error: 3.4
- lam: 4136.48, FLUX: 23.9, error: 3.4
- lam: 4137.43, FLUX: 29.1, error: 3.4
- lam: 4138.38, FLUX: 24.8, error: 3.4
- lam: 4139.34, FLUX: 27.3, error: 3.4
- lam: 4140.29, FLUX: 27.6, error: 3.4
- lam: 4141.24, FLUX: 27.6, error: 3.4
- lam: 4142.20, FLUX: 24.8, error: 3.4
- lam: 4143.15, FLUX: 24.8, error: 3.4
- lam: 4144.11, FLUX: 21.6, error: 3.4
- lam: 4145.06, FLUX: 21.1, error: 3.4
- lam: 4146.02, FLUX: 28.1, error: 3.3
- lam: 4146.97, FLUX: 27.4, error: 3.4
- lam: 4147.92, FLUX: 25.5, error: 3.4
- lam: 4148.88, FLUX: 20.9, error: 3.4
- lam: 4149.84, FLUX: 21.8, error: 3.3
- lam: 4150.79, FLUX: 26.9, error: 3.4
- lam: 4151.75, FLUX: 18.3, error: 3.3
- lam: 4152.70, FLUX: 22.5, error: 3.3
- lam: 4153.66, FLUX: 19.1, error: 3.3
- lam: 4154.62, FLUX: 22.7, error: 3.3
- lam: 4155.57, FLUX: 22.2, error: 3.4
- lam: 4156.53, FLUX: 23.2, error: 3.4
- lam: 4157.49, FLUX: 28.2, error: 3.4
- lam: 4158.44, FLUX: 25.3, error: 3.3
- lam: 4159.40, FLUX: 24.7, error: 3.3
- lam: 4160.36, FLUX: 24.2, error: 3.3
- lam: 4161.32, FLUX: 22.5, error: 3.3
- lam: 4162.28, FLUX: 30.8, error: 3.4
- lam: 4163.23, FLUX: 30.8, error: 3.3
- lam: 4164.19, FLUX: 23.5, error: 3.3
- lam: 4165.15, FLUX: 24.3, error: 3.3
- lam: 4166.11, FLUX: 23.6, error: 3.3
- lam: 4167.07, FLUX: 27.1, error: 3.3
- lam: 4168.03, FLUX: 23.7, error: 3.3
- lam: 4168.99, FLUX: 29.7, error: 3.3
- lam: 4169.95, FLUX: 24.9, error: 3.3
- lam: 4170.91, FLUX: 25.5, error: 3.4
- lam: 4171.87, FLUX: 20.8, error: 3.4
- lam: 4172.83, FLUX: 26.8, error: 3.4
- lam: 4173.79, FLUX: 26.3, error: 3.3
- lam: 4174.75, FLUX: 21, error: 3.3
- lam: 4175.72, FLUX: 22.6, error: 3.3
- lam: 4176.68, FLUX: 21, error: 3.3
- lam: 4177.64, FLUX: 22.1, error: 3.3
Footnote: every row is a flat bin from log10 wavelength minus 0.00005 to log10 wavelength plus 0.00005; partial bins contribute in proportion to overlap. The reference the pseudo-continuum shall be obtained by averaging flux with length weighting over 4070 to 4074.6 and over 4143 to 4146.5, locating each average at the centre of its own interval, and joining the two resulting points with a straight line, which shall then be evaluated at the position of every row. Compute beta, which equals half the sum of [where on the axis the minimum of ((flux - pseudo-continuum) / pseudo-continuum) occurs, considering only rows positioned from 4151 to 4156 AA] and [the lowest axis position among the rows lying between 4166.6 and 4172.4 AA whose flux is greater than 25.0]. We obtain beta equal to 4159.4 AA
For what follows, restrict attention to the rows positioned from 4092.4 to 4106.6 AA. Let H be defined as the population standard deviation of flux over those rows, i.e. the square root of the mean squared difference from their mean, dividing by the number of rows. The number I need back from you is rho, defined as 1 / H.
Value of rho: 0.348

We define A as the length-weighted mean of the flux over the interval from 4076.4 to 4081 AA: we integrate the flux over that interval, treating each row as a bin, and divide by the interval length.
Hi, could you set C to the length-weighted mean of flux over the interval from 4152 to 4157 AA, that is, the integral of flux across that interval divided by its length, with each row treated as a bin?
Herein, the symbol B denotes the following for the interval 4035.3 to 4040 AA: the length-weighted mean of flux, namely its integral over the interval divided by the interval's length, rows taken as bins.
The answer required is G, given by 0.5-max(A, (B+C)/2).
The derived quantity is -23.9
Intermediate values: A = 24.4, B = 25.3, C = 21.8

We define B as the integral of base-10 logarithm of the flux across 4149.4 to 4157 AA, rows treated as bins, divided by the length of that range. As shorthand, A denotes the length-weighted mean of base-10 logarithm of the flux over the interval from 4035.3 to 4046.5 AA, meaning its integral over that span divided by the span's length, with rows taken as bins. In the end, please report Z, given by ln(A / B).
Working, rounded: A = 1.42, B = 1.34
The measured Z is 0.053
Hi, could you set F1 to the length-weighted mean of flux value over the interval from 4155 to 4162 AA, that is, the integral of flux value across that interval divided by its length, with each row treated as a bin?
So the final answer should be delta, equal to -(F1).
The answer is -24.5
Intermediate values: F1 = 24.49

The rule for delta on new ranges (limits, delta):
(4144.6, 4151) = -24.4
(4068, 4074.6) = -25.3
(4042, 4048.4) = -26.2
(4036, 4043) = -26.5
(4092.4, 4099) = -26.3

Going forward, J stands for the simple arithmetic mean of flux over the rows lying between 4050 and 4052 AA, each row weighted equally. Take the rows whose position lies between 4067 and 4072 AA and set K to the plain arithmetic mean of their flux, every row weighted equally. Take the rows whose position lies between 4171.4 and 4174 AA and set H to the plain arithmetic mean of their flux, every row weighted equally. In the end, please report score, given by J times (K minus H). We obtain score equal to 78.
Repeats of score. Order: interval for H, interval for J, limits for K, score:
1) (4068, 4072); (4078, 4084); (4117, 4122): -31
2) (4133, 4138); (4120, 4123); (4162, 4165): 93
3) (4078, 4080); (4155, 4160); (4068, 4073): 14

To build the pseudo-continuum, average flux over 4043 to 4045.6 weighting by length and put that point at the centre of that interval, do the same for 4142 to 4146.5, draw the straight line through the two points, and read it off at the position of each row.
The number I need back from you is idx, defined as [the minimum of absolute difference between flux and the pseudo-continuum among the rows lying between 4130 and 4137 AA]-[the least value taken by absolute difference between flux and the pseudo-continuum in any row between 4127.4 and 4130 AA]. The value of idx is -0.2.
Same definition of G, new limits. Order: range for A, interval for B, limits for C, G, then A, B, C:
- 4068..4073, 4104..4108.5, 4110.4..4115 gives -27.1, 27.6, 24.8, 28.8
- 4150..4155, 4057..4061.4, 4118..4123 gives -25.5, 21.9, 26.0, 26.0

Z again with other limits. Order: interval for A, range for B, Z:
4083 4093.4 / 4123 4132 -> 0.047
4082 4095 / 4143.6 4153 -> 0.055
